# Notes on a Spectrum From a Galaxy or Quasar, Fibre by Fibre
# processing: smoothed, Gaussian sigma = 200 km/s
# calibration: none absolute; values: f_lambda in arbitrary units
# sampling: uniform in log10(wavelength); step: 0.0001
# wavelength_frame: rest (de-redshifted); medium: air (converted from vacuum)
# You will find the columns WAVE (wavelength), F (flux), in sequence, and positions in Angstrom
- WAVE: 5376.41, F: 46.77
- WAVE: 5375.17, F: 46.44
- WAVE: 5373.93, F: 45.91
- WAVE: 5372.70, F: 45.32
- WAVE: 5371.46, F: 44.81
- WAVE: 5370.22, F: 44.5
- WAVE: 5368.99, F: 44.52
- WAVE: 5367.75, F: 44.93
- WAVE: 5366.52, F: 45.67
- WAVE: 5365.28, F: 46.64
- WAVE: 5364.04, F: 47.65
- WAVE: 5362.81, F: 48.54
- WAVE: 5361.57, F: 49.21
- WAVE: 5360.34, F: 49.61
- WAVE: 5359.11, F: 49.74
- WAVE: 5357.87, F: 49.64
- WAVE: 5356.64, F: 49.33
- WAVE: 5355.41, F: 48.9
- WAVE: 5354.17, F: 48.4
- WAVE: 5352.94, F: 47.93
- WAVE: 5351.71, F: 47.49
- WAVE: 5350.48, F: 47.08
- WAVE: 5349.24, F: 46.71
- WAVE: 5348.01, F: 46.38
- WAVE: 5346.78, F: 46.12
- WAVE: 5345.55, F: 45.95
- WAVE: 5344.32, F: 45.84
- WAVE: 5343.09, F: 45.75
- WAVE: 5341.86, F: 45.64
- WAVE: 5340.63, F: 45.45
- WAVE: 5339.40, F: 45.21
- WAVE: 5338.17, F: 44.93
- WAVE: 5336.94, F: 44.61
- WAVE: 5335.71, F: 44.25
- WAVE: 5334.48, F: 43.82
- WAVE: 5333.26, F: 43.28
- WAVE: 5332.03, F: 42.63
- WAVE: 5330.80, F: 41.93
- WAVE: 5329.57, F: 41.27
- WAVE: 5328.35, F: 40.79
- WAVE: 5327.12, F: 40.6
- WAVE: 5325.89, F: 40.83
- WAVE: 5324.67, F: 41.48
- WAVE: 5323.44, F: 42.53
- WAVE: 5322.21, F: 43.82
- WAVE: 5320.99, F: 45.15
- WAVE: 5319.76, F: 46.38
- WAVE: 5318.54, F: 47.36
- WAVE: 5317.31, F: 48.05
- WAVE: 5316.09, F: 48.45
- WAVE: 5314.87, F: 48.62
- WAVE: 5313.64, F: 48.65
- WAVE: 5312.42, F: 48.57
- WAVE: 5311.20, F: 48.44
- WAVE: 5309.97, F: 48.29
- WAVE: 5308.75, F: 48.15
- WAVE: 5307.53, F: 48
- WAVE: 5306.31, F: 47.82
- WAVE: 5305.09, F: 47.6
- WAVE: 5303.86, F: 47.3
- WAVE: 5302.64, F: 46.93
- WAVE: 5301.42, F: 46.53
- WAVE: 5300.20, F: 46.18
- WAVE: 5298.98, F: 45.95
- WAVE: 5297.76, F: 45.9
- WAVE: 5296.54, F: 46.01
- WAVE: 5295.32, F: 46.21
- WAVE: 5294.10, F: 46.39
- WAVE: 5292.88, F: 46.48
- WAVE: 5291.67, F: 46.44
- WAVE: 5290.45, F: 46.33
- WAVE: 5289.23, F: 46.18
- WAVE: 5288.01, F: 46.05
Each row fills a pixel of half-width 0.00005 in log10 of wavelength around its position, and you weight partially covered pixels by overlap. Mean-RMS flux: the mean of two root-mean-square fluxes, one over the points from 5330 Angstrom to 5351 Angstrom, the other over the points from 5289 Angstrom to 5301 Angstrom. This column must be 45.6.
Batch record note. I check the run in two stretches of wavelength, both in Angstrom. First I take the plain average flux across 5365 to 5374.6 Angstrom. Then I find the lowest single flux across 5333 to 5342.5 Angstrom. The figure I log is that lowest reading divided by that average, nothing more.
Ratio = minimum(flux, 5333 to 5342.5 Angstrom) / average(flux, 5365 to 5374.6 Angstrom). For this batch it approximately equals 0.96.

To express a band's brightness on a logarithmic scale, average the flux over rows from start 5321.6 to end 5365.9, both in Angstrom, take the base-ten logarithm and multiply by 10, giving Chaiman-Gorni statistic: 16.59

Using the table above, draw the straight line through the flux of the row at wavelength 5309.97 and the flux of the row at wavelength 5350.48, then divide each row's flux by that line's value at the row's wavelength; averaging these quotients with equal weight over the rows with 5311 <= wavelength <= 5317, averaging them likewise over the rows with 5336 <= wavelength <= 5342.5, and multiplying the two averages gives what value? 0.960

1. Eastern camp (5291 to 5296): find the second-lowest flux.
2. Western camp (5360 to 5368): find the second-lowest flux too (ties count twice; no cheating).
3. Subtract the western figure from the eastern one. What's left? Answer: 1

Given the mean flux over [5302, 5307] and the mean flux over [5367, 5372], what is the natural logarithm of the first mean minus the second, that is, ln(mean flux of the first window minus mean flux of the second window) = 1.0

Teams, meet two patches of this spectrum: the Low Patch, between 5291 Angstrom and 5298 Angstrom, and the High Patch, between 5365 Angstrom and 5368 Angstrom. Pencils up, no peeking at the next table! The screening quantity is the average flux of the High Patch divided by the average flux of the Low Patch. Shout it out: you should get 0.99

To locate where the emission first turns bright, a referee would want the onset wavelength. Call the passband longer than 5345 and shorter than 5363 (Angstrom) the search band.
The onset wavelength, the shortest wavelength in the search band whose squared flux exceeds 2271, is 5352.94 Angstrom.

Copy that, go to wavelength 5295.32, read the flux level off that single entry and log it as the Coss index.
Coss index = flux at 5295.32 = 46.21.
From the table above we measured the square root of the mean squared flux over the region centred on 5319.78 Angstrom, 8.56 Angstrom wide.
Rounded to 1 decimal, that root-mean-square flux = 46.0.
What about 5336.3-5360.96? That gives 47.1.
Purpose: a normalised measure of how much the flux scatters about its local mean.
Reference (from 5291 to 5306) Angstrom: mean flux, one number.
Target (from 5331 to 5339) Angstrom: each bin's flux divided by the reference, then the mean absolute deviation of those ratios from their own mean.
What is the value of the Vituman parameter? 0.015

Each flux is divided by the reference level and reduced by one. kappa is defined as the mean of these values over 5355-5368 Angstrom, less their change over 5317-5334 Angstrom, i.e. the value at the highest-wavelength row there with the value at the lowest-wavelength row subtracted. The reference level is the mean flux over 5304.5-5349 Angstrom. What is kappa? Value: 0.17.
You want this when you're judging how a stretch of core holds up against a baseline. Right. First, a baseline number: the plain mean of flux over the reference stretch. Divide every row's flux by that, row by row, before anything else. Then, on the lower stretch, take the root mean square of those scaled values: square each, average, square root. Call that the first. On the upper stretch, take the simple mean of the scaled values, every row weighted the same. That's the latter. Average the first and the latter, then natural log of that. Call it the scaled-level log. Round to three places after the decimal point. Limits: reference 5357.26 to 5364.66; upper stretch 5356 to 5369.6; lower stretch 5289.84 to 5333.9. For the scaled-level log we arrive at -0.048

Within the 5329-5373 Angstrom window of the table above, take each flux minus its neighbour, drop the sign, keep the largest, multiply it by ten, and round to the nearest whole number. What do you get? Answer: 10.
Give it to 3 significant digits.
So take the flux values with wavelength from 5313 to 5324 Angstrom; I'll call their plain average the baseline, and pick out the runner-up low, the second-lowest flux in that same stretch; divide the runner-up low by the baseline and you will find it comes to 0.941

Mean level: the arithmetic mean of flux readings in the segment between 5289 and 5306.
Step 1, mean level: 46.5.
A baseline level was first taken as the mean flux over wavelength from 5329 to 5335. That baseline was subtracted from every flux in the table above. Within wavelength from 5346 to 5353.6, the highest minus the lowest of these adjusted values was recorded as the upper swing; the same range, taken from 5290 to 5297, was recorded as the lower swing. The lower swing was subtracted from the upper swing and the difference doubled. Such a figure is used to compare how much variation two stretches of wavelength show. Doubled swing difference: 3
